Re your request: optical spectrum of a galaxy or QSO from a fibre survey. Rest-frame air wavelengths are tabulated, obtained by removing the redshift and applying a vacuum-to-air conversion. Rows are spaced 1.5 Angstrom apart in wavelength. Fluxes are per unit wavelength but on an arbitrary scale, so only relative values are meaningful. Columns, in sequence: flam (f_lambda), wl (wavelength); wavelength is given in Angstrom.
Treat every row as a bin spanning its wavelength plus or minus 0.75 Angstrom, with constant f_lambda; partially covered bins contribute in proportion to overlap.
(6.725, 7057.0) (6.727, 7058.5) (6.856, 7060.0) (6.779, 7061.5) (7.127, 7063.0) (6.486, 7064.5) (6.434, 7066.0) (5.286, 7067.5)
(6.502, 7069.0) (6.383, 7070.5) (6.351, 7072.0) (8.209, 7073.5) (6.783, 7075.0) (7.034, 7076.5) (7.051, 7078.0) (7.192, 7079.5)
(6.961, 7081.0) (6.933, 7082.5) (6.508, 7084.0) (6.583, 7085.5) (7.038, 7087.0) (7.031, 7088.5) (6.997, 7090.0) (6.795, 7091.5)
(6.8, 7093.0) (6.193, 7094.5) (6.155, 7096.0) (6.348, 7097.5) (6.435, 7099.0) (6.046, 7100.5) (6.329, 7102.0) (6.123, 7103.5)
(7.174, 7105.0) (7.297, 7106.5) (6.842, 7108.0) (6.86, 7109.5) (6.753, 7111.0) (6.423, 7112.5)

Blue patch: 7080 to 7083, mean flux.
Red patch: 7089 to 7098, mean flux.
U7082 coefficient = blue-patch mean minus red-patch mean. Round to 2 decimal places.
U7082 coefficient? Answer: 0.40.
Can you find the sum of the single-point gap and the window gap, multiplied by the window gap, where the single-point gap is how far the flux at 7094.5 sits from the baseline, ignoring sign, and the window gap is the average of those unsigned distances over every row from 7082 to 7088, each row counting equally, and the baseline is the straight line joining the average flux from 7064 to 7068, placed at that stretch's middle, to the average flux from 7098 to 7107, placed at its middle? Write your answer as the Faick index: 0.3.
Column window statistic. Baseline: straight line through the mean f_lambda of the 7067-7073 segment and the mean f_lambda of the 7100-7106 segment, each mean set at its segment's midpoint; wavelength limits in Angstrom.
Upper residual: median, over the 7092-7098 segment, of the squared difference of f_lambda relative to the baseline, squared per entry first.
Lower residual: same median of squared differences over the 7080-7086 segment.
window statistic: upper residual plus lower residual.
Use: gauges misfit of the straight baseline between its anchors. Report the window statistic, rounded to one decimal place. 0.3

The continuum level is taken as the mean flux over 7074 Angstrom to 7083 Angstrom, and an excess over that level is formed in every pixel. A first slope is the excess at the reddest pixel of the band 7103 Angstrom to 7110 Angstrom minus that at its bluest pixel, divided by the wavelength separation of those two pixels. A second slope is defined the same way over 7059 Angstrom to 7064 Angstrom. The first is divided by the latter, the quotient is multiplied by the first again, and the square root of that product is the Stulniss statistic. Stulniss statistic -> 0.4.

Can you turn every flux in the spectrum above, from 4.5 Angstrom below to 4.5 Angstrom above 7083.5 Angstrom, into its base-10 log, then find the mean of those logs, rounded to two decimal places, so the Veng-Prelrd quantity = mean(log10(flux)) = 0.84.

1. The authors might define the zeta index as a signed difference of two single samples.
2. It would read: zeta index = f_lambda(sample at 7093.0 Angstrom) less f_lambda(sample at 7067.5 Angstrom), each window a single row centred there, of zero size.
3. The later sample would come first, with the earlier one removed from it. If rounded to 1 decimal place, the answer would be 1.5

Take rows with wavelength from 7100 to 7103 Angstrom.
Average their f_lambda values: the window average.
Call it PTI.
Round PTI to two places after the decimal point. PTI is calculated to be 6.19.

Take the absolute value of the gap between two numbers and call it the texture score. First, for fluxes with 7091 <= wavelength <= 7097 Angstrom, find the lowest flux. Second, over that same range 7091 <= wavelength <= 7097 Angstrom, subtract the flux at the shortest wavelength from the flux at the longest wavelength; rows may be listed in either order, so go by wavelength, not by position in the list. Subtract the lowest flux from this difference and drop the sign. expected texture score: 6.8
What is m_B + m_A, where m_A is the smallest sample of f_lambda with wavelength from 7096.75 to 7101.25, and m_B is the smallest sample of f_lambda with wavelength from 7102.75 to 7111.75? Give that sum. 12.2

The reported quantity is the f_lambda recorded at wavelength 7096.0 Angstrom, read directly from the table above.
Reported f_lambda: 6.155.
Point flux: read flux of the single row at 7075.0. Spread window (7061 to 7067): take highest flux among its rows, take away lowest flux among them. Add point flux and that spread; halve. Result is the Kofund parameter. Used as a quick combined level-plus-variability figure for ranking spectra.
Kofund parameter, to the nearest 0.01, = 3.74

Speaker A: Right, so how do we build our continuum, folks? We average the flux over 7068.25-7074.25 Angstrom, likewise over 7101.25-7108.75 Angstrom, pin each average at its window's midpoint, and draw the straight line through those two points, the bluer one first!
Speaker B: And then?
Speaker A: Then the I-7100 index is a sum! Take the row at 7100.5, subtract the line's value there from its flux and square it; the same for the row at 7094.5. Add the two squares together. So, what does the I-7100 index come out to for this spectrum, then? 0.9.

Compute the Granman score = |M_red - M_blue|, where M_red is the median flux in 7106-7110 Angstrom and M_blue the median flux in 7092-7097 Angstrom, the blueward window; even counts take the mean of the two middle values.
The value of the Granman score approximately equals 0.7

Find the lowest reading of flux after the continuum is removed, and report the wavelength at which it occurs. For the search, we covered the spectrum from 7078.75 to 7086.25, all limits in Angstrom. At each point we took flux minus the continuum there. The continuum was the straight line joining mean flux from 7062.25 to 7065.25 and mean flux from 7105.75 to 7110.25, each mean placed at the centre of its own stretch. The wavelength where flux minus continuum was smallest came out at 7084.0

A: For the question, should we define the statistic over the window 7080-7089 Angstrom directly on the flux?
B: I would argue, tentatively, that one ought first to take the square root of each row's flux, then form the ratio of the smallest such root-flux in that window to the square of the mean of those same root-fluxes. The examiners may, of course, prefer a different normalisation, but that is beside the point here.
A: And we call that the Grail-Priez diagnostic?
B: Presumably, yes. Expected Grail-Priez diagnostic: 0.373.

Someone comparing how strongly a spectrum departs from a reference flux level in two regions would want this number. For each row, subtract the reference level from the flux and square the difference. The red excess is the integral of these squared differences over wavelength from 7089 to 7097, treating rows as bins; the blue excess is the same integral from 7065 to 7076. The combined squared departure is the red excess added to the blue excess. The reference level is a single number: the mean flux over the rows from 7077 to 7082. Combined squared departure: 12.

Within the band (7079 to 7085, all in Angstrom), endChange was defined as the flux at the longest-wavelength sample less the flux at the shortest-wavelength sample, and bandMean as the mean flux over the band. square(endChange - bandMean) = 57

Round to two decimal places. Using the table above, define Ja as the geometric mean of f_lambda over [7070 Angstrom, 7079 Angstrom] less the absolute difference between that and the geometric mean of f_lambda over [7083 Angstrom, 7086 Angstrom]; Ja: 6.55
